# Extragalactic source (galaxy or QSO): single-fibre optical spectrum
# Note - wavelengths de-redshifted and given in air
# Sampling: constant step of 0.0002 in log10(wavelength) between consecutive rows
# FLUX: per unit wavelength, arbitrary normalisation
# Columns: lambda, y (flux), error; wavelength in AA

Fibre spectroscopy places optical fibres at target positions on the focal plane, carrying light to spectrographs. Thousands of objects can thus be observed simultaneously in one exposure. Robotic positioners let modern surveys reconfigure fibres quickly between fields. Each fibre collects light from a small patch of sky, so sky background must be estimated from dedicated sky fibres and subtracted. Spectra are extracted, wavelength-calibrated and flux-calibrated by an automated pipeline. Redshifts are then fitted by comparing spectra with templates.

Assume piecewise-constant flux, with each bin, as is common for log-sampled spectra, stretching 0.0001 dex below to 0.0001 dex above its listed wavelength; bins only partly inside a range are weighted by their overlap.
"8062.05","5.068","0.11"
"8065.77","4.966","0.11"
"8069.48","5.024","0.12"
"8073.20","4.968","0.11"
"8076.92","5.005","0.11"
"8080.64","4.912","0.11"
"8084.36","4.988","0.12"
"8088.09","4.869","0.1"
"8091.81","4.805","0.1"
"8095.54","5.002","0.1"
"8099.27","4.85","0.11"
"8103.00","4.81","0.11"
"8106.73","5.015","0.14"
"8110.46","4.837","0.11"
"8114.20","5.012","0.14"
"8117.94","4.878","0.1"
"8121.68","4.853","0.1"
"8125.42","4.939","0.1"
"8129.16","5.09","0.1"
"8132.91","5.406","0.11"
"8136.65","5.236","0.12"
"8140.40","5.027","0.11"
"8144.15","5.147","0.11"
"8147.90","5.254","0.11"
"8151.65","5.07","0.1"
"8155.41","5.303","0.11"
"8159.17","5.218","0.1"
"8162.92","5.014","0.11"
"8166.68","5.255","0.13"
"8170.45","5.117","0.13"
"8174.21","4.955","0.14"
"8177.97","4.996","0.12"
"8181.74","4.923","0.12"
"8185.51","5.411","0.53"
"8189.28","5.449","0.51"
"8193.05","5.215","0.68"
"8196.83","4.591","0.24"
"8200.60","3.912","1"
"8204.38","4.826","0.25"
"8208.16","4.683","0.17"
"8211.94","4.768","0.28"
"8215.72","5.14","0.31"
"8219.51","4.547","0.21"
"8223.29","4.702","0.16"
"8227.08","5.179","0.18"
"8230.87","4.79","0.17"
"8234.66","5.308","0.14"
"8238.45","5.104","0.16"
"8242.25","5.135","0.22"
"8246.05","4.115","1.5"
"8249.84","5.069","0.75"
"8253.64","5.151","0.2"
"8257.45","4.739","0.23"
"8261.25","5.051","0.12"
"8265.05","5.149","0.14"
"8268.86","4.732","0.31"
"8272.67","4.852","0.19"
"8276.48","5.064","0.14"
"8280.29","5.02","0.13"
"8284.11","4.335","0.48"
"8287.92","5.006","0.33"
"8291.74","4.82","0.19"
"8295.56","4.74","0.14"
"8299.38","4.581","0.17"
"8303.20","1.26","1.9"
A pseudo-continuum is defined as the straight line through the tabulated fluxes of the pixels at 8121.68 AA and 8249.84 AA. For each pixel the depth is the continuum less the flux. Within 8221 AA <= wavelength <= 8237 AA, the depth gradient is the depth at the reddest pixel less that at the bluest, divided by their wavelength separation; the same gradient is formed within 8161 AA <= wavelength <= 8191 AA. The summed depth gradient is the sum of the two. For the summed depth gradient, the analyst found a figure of -0.066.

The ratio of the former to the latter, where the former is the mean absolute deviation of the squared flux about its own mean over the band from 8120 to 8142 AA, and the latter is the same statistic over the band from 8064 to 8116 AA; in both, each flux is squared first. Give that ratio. 2.2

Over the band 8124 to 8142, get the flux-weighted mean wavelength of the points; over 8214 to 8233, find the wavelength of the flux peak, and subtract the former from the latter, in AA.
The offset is 94.1 AA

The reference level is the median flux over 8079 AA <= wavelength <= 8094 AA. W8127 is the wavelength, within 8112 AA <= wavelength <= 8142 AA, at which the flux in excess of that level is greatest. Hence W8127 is 8132.91 AA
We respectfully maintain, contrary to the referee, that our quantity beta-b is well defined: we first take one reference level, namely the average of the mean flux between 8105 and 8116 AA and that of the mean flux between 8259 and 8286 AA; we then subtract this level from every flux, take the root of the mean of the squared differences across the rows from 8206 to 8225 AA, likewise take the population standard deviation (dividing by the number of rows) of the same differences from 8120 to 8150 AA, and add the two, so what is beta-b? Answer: 0.42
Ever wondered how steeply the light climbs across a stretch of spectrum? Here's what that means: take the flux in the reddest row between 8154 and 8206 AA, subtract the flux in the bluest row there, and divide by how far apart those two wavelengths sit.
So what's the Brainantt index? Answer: -0.010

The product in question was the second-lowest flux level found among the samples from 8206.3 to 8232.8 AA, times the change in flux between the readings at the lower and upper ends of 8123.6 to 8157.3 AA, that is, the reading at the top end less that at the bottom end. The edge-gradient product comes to 1.7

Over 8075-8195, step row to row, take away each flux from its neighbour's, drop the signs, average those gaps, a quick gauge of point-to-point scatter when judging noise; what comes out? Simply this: 0.15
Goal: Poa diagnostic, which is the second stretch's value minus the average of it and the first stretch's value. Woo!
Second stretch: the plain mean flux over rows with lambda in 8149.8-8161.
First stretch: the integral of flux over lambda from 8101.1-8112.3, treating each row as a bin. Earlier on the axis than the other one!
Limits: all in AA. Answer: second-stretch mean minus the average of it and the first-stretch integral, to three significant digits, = -24.8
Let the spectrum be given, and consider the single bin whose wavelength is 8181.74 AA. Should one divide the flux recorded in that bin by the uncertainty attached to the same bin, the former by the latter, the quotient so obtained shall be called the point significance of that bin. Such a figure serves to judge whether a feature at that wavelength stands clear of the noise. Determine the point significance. 41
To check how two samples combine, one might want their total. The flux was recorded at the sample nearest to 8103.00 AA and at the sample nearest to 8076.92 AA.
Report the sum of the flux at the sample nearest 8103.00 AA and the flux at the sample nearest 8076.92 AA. 9.8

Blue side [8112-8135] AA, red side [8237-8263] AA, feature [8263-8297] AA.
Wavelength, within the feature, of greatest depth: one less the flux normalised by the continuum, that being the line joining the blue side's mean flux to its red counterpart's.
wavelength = 8284.11 AA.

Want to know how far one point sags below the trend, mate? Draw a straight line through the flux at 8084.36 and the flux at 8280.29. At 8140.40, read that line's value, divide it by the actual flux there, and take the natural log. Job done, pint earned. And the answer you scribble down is -0.01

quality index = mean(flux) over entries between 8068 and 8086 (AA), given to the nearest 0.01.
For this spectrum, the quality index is 4.98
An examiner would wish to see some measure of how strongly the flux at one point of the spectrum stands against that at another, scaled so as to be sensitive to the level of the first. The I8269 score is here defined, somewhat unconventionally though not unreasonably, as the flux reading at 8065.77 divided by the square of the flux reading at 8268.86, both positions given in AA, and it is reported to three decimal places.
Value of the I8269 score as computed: 0.222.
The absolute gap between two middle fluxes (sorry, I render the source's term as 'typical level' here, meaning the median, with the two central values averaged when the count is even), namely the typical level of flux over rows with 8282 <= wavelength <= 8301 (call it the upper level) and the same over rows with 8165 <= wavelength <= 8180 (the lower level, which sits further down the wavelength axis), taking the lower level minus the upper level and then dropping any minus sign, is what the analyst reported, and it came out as 0.32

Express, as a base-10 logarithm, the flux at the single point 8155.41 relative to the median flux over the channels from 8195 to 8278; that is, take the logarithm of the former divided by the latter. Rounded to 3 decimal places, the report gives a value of 0.040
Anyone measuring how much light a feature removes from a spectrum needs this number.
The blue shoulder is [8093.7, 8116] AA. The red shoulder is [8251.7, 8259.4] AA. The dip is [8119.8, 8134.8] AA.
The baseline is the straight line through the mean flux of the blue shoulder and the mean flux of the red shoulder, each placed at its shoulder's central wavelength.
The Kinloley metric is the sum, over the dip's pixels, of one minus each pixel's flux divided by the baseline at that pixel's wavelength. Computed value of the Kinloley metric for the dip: -0.12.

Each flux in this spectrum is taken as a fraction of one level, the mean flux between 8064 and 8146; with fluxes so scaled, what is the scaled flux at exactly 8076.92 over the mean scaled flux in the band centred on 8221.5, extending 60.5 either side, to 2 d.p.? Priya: 1.01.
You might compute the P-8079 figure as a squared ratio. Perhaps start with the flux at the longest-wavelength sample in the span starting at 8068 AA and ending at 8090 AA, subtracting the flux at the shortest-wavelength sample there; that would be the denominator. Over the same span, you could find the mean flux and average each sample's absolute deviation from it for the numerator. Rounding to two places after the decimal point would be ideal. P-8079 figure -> 0.09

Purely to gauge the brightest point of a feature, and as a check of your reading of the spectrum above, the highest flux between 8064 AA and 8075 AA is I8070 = 5.024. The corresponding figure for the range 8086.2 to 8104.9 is 5.002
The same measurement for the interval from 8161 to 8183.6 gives 5.255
